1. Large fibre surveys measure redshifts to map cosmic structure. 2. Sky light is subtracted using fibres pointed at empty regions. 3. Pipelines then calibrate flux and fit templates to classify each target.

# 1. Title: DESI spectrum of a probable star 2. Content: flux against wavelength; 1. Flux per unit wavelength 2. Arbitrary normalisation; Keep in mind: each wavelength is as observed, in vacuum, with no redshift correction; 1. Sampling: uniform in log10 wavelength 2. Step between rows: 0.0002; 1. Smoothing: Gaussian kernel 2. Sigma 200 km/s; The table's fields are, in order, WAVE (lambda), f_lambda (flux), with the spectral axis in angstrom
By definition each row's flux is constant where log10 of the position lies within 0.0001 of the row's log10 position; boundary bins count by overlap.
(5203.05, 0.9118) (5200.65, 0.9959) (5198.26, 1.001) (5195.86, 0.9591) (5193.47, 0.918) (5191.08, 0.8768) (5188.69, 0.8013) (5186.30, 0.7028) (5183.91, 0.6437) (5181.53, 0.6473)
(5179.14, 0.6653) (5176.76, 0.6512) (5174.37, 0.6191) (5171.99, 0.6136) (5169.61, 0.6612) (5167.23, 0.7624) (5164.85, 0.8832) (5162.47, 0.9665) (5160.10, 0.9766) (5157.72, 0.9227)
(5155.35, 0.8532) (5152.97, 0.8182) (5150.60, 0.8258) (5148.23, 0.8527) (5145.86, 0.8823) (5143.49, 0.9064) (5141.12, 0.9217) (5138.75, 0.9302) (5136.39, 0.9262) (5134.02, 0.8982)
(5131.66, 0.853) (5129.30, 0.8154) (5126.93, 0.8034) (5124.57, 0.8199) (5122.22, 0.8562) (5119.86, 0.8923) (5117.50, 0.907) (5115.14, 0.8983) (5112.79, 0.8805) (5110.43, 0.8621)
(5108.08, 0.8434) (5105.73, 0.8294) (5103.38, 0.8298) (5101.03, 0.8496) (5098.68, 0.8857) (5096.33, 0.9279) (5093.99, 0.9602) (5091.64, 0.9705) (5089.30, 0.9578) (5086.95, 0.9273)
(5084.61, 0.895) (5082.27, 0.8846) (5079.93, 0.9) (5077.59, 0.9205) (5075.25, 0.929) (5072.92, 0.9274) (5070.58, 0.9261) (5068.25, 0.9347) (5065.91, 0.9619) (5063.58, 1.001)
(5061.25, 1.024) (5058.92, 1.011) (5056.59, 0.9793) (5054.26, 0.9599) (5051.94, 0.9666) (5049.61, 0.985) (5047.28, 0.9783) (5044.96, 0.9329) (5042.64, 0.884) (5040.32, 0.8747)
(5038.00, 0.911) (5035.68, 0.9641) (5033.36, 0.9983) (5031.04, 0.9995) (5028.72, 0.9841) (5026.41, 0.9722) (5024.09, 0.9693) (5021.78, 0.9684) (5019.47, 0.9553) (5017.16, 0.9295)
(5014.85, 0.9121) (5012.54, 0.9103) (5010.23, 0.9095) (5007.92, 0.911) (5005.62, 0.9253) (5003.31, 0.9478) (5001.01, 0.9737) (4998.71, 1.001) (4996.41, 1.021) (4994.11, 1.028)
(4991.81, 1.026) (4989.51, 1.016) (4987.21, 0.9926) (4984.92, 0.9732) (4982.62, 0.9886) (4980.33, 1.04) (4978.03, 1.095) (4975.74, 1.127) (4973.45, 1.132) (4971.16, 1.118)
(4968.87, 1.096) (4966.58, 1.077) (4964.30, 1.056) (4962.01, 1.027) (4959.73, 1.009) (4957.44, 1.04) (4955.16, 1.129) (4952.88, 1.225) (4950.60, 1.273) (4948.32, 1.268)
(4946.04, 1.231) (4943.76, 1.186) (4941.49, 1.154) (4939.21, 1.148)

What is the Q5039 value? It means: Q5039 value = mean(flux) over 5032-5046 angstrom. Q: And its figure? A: 0.93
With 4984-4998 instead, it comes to 1.01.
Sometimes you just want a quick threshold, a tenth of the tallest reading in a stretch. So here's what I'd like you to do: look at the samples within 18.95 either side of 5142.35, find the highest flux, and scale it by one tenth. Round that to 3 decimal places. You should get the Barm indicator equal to 0.098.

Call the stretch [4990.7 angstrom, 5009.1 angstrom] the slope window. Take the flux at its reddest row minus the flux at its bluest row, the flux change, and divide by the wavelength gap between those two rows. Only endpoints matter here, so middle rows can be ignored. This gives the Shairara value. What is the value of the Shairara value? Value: -0.0071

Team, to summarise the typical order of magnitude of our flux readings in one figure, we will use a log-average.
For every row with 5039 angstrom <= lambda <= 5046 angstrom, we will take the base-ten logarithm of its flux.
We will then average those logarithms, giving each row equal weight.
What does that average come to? -0.047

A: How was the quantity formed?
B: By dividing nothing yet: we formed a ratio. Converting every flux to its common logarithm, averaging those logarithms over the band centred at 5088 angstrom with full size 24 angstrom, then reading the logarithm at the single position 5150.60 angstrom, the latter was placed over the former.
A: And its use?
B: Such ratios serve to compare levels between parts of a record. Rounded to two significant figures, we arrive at 2.4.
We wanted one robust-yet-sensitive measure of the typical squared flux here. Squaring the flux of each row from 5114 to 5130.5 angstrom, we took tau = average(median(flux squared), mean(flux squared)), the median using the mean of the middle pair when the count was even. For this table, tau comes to 0.73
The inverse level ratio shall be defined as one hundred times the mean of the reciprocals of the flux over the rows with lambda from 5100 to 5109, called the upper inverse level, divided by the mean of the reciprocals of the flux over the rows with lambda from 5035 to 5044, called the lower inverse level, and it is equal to 108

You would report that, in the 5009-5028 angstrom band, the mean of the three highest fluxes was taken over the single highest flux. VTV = 0.998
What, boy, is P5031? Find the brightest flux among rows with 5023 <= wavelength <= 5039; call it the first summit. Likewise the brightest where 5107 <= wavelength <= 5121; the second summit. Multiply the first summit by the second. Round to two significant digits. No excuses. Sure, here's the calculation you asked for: 0.91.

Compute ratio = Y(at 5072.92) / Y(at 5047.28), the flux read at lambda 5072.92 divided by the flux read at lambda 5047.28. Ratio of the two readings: 0.95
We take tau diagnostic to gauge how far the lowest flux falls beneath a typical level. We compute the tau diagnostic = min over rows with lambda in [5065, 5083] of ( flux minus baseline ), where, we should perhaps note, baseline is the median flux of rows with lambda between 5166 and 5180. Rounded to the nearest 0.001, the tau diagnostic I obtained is 0.228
